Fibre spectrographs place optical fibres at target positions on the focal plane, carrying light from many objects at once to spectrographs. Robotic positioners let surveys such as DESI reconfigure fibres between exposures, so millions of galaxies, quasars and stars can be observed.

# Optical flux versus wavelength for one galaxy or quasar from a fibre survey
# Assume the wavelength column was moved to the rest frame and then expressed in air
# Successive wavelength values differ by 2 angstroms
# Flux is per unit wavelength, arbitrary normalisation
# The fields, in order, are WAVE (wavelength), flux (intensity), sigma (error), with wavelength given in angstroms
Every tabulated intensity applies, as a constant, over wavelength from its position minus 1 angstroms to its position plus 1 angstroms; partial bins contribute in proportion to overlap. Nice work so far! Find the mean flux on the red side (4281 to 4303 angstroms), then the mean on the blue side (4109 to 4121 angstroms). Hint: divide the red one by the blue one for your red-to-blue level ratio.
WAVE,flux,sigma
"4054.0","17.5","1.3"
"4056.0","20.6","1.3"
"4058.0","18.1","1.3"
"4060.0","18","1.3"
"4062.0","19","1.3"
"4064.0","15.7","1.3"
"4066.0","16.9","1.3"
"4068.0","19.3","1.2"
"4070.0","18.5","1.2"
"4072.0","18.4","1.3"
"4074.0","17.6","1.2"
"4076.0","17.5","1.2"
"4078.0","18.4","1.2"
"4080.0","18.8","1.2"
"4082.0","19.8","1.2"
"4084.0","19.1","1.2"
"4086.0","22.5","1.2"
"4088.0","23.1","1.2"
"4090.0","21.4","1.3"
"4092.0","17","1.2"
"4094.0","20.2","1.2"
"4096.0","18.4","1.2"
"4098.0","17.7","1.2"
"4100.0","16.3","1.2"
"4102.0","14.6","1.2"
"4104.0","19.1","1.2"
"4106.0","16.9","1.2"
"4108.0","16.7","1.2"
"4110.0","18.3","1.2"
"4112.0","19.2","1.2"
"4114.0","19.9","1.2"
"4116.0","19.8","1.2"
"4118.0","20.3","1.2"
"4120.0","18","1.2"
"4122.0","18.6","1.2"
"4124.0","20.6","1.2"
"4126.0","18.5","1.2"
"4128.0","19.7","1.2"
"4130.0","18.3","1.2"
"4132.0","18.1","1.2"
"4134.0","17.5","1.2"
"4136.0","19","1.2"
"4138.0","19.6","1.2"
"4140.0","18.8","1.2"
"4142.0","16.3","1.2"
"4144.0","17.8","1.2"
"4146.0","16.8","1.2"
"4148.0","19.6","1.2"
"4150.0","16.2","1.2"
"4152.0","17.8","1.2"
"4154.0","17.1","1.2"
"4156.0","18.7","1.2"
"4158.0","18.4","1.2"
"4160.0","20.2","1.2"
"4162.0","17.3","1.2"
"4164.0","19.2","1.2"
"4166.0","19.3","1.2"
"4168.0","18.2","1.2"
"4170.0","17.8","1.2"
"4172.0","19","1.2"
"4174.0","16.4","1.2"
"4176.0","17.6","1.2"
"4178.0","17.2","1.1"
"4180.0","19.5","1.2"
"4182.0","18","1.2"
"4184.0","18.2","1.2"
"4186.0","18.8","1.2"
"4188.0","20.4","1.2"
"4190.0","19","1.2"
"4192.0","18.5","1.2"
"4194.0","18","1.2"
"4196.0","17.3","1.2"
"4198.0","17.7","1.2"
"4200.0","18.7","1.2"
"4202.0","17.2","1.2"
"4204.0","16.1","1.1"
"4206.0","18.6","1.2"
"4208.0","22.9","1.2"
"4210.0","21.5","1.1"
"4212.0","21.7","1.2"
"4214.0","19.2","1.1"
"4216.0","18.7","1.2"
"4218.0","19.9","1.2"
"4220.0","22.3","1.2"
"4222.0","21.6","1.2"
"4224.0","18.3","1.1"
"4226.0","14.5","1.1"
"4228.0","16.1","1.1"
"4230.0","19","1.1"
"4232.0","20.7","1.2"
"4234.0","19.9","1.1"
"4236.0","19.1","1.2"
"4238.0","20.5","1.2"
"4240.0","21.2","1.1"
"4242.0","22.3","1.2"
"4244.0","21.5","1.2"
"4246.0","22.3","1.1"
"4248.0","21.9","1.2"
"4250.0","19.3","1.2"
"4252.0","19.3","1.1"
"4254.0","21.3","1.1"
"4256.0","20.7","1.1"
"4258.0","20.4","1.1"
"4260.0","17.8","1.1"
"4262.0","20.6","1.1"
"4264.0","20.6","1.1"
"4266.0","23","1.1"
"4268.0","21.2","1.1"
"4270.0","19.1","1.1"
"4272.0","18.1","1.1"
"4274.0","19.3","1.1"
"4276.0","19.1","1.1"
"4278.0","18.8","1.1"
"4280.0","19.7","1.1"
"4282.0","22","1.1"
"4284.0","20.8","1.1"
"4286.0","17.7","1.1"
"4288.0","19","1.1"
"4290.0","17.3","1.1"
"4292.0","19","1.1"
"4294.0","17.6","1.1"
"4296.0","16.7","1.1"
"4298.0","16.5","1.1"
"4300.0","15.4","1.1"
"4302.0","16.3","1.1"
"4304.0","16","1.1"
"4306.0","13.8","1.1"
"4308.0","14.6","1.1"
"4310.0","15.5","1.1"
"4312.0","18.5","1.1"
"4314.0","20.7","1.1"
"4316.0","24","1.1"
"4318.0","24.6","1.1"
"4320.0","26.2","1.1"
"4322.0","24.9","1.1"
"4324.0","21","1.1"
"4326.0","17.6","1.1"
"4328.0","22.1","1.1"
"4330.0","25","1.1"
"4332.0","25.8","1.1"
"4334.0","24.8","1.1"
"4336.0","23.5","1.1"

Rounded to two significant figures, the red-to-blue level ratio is 0.94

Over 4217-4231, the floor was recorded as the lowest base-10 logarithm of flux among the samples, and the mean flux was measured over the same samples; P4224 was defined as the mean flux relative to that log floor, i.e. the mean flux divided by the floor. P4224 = 16.2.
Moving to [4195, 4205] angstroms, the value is 14.4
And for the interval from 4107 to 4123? 15.4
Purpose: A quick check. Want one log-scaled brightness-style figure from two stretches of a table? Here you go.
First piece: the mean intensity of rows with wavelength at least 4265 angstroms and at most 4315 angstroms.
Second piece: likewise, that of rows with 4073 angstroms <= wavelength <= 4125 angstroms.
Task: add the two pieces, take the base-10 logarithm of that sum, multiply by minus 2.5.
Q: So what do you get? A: -3.92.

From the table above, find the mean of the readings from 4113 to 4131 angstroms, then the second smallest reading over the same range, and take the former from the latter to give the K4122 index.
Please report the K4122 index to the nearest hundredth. -1.00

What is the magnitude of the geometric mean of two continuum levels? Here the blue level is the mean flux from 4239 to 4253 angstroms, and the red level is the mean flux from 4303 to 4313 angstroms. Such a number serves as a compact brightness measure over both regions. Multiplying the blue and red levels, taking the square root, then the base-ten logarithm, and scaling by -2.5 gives -3.15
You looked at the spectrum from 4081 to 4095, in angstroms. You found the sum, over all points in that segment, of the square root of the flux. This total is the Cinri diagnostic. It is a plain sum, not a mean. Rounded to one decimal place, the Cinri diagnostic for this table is 31.6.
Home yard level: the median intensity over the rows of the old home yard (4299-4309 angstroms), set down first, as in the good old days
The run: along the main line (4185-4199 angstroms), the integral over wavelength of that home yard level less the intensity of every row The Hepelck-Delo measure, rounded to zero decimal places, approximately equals -44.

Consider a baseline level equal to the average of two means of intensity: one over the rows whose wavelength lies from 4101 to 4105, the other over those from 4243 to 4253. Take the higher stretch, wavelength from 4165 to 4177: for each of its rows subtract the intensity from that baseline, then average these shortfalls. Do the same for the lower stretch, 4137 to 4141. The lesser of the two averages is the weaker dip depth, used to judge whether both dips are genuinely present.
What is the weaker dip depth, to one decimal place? -0.3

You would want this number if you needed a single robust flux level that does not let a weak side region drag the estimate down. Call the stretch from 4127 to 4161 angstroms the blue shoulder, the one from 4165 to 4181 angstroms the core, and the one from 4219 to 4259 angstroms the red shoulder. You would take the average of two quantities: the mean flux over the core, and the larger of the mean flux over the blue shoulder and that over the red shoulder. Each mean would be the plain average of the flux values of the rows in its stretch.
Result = 19.1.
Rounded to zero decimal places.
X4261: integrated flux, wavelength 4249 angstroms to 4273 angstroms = 483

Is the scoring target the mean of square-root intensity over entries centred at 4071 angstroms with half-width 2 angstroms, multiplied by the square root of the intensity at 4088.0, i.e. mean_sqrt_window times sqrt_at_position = 20.6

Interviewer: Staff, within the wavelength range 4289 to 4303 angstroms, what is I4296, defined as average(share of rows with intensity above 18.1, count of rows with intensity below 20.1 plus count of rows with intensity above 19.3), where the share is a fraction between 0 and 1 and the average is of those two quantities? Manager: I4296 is 3.57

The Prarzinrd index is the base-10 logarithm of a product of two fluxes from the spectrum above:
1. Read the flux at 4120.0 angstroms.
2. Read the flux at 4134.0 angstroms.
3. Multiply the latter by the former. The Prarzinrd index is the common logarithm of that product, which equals 2.50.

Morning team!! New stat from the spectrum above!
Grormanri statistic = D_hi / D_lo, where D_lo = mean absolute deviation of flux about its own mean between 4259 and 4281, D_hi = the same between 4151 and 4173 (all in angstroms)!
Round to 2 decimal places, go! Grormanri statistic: 0.65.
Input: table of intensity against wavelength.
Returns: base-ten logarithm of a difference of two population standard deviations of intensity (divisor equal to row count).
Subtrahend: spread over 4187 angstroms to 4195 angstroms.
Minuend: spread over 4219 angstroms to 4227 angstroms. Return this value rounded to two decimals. 0.34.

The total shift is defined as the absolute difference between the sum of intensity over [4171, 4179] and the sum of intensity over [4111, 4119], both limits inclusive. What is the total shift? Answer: 9.0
